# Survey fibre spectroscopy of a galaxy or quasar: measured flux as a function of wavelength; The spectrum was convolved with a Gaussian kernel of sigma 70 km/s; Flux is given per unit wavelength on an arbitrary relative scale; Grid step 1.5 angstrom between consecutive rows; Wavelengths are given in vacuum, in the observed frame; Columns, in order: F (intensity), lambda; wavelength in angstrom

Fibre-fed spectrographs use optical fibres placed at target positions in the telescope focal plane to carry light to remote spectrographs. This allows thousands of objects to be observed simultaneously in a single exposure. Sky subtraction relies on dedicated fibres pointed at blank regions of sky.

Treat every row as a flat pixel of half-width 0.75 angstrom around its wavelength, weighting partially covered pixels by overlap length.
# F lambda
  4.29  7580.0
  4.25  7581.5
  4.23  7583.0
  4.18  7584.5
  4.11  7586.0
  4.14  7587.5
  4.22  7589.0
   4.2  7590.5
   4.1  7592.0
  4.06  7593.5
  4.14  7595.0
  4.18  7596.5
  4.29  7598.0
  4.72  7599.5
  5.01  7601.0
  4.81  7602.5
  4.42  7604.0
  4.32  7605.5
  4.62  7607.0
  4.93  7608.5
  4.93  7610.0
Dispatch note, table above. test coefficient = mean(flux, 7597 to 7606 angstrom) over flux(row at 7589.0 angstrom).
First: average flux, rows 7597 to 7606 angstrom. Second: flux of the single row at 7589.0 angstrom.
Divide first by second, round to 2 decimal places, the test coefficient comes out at 1.09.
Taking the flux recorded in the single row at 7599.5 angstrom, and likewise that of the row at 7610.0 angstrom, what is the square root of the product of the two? 4.82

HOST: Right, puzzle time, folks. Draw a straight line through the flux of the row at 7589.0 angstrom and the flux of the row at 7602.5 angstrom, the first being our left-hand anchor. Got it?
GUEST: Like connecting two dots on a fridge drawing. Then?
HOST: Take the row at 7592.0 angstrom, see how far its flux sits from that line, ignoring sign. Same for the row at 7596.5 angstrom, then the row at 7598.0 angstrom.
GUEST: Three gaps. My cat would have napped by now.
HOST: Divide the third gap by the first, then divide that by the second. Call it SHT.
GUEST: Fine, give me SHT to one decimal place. 3.5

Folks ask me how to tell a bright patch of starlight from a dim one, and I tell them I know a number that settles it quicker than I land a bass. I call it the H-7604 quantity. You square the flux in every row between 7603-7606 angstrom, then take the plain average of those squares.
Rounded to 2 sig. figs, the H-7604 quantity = 19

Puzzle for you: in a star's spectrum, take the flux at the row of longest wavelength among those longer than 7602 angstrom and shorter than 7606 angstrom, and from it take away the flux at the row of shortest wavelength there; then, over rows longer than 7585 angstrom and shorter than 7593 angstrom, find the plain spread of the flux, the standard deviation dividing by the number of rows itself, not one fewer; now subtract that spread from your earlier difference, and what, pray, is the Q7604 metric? -0.54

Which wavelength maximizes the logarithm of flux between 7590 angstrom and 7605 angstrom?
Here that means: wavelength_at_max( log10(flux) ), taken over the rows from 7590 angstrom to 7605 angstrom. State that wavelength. 7601.0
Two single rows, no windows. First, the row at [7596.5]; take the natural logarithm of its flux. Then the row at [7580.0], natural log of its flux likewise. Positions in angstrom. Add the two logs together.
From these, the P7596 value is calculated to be 2.89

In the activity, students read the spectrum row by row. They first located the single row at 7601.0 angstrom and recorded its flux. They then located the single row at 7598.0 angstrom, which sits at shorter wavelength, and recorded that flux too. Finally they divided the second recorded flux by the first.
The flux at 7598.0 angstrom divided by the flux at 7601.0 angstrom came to 0.86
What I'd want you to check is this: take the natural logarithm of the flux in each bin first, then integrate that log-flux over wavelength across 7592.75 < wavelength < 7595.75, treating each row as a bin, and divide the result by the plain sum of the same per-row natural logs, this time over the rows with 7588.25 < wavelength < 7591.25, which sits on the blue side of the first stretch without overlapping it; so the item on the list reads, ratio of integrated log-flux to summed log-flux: 1.47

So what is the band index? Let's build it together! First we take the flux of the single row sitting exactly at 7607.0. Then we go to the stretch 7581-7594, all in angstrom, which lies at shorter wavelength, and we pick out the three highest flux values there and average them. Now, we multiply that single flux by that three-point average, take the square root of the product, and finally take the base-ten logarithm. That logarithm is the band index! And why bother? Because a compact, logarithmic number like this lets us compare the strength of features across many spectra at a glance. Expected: 0.646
